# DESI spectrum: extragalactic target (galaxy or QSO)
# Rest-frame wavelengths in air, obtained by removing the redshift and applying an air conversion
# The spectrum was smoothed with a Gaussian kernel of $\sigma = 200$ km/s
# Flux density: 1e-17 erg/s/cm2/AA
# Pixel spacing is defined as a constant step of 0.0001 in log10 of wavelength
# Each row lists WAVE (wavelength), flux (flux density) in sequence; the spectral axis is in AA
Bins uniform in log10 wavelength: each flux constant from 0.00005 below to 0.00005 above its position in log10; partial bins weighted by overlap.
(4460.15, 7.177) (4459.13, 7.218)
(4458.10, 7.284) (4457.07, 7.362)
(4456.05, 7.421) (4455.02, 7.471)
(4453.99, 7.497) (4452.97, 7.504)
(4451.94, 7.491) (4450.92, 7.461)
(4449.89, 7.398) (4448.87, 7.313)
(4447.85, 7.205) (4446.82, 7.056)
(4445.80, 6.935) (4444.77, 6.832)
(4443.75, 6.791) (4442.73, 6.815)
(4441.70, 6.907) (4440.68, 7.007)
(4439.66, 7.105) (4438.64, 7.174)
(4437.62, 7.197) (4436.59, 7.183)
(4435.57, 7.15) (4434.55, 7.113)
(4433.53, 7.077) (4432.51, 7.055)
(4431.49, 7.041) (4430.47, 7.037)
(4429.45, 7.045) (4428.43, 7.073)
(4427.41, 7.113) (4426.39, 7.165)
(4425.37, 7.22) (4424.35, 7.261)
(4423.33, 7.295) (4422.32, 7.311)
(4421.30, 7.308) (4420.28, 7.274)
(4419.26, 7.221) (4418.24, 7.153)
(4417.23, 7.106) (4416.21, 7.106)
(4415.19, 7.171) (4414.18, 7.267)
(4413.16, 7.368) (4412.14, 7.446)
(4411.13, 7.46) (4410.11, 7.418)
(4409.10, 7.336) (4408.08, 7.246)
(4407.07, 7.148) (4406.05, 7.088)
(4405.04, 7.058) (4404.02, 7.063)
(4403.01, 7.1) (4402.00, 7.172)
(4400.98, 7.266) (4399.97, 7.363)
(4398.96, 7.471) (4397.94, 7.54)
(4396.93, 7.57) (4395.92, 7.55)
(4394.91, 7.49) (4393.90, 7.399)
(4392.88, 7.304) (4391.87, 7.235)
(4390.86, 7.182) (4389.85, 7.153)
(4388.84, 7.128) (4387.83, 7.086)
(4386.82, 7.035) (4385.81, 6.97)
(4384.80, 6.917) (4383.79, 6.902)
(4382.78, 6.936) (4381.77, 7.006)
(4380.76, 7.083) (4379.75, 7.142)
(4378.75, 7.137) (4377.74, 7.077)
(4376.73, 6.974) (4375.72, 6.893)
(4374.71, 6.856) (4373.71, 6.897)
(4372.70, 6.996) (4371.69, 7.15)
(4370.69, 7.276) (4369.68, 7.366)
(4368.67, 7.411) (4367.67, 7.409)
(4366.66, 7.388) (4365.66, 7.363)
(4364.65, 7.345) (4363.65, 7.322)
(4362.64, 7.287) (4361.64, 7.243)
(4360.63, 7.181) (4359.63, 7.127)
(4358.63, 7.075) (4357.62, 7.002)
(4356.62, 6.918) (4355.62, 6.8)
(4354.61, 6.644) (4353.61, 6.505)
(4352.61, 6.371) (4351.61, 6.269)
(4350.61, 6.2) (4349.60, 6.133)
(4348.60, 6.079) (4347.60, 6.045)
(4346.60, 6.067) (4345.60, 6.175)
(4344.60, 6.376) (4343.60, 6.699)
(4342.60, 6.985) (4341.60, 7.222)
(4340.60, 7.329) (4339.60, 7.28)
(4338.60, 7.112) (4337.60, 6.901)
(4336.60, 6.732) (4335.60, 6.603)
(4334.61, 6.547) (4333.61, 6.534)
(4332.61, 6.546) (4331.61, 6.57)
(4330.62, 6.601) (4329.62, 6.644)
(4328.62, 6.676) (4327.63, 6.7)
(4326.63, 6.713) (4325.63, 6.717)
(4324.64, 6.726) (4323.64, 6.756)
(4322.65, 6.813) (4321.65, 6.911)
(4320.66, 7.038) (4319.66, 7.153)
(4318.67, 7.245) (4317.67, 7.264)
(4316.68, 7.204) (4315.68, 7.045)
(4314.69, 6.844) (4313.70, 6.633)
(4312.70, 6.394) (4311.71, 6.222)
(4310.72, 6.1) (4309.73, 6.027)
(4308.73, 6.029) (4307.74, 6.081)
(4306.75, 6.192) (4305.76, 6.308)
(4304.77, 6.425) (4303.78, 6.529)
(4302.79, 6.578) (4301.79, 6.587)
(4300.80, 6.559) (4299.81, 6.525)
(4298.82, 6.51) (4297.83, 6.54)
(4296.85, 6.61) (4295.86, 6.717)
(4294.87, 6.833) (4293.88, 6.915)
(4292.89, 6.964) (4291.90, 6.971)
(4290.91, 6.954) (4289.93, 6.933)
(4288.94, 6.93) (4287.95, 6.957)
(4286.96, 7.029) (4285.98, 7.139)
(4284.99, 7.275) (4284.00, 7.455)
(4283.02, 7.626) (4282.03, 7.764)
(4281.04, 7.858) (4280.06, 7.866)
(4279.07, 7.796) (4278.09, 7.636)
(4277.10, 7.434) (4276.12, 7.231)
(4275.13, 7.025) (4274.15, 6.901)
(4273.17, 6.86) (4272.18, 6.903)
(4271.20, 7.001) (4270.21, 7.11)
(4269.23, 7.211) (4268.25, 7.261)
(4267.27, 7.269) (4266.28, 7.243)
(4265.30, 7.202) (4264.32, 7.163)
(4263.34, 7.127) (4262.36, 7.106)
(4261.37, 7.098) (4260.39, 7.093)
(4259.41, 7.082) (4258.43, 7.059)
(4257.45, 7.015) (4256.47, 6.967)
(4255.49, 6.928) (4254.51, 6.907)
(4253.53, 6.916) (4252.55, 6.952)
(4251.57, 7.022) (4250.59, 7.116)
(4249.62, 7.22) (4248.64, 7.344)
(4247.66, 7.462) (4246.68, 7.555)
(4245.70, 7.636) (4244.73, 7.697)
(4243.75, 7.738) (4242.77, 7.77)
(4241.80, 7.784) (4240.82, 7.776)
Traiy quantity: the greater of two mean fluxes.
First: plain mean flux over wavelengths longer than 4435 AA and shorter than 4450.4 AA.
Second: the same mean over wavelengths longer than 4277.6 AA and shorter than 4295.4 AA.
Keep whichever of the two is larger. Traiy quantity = 7.27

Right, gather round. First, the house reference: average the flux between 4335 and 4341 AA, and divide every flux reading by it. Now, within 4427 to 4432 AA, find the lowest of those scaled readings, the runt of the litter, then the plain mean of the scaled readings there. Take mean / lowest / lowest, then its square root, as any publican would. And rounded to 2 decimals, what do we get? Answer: 1.00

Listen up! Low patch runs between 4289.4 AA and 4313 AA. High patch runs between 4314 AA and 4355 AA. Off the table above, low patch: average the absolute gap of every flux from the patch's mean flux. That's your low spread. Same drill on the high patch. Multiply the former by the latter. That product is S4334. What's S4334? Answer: 0.070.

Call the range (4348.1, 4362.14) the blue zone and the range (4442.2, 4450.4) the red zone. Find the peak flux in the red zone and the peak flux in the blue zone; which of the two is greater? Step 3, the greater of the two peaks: 7.40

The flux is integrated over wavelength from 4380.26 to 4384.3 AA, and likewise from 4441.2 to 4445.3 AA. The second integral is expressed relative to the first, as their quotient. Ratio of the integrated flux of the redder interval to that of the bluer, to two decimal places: 0.99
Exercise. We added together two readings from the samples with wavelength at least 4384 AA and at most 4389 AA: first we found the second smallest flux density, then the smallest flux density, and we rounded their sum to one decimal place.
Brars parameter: 13.9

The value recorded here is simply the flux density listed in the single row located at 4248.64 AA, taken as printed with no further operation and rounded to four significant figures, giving 7.344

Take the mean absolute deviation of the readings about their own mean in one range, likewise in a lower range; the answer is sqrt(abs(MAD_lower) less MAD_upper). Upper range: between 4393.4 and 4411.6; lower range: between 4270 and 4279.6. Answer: 0.33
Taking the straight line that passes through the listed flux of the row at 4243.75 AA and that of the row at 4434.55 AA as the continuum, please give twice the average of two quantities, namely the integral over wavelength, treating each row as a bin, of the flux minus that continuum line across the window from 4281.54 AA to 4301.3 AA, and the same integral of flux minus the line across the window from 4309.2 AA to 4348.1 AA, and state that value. -41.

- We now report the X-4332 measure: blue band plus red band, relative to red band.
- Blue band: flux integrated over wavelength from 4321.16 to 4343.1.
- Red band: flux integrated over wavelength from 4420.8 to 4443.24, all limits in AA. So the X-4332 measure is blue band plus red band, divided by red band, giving 1.93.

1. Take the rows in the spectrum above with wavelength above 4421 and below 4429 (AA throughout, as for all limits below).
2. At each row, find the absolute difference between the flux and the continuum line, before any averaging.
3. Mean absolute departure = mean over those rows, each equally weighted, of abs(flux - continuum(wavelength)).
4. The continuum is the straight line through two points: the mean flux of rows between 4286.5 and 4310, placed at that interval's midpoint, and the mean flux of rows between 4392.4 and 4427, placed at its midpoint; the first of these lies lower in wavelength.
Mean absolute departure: 0.16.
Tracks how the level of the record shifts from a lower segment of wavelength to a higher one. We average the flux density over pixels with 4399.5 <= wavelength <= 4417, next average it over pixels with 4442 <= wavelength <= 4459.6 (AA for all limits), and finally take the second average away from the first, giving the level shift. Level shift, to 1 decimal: 0.0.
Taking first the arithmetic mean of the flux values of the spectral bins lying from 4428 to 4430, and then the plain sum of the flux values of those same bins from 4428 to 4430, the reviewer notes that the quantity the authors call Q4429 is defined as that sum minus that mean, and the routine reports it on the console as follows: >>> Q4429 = 7.06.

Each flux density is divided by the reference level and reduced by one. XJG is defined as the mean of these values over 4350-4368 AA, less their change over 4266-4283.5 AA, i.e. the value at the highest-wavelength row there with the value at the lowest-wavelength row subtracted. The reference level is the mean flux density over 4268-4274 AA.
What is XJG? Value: -0.07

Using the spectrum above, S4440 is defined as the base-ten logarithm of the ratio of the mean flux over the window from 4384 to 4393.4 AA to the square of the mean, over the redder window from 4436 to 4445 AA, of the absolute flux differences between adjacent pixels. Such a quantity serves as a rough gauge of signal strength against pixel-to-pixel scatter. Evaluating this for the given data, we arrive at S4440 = 3.3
